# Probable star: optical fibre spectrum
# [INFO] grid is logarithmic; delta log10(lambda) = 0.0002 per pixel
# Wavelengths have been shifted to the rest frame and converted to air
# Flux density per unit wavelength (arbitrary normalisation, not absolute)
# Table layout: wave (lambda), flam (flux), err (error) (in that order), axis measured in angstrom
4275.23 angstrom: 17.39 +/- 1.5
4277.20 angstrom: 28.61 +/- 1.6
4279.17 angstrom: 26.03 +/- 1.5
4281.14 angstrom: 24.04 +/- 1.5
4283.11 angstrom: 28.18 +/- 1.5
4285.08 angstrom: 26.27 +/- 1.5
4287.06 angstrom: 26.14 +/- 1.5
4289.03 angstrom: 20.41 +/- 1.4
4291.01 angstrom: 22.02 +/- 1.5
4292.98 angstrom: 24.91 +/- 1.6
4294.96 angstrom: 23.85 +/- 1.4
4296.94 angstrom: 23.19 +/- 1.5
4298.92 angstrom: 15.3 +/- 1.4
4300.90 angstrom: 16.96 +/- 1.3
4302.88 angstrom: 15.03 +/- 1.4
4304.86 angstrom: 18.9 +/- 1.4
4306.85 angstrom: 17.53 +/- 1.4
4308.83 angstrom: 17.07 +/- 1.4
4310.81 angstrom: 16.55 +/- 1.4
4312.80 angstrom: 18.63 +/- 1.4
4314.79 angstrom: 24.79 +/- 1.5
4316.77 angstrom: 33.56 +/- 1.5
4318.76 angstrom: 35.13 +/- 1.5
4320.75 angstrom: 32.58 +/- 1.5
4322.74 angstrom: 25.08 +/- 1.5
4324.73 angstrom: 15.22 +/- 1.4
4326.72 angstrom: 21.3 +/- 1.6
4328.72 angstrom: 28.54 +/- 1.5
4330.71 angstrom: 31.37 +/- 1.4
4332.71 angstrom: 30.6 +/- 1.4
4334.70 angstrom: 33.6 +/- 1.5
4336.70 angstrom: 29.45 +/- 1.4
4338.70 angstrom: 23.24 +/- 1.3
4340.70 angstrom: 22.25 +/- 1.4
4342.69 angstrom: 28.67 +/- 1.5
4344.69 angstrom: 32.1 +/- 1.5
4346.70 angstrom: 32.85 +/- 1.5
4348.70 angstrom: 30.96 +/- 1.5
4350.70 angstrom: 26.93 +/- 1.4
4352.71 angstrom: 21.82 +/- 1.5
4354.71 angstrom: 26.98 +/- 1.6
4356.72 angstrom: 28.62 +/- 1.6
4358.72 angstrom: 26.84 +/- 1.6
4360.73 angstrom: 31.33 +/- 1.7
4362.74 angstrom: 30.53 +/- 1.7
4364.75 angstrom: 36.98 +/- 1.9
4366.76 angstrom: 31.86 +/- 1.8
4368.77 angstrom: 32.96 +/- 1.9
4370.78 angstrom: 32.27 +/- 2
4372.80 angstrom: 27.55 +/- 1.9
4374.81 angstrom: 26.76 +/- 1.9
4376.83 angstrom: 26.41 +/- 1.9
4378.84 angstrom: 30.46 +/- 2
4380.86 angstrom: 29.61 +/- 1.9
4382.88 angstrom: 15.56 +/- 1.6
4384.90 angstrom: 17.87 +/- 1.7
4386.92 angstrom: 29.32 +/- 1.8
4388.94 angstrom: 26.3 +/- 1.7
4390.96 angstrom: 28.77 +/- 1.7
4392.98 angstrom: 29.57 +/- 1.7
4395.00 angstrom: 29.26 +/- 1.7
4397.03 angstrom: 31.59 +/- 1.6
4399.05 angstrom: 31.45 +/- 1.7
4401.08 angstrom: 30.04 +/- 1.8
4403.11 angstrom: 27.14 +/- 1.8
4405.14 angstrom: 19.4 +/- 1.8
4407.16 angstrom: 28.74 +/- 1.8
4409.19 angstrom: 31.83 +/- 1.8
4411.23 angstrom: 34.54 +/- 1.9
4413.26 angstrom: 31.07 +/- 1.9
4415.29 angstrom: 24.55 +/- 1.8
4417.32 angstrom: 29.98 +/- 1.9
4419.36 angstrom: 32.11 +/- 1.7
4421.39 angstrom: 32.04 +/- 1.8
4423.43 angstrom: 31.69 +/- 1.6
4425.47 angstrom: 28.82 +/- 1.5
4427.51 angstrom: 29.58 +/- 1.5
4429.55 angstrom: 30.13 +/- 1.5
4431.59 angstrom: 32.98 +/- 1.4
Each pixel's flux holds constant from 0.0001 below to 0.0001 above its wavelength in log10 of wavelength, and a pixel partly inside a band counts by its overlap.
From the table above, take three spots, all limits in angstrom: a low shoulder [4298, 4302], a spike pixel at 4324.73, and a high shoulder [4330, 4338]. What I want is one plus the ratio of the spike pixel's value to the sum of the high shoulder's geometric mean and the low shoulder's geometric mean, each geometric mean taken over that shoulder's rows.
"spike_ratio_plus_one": 1.32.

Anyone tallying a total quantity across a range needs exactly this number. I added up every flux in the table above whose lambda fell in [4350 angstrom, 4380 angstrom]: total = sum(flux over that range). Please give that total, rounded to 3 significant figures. 438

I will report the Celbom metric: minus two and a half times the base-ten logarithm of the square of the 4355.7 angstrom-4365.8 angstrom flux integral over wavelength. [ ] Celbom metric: -12.5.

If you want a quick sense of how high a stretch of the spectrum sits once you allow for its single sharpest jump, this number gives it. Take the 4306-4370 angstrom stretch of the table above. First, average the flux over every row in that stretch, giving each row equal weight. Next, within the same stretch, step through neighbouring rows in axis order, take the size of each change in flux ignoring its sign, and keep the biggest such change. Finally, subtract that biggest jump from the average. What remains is 18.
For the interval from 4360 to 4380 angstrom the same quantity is 24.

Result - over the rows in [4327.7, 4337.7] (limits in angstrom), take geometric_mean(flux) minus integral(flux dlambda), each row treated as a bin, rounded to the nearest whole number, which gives -276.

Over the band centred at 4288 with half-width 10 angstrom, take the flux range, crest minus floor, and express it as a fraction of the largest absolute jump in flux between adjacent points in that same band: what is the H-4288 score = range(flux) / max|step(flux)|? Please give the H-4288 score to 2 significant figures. 1.4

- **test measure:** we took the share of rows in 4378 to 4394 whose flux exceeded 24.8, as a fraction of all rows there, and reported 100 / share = 133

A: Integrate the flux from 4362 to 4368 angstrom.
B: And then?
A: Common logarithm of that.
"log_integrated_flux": 2.30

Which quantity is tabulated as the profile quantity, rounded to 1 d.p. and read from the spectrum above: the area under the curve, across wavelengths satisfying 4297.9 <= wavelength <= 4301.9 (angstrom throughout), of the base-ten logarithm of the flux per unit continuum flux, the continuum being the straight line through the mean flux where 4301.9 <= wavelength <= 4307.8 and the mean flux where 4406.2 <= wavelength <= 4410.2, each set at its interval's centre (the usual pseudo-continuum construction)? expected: 0.0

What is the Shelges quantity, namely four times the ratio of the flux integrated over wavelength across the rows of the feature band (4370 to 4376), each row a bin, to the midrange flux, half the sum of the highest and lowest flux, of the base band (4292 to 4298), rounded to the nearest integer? 29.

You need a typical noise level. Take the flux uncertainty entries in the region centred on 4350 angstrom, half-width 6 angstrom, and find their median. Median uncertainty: 1.50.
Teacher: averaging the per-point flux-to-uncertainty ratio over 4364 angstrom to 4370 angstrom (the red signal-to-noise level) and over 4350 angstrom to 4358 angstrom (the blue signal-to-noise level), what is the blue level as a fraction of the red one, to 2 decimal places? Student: 0.94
